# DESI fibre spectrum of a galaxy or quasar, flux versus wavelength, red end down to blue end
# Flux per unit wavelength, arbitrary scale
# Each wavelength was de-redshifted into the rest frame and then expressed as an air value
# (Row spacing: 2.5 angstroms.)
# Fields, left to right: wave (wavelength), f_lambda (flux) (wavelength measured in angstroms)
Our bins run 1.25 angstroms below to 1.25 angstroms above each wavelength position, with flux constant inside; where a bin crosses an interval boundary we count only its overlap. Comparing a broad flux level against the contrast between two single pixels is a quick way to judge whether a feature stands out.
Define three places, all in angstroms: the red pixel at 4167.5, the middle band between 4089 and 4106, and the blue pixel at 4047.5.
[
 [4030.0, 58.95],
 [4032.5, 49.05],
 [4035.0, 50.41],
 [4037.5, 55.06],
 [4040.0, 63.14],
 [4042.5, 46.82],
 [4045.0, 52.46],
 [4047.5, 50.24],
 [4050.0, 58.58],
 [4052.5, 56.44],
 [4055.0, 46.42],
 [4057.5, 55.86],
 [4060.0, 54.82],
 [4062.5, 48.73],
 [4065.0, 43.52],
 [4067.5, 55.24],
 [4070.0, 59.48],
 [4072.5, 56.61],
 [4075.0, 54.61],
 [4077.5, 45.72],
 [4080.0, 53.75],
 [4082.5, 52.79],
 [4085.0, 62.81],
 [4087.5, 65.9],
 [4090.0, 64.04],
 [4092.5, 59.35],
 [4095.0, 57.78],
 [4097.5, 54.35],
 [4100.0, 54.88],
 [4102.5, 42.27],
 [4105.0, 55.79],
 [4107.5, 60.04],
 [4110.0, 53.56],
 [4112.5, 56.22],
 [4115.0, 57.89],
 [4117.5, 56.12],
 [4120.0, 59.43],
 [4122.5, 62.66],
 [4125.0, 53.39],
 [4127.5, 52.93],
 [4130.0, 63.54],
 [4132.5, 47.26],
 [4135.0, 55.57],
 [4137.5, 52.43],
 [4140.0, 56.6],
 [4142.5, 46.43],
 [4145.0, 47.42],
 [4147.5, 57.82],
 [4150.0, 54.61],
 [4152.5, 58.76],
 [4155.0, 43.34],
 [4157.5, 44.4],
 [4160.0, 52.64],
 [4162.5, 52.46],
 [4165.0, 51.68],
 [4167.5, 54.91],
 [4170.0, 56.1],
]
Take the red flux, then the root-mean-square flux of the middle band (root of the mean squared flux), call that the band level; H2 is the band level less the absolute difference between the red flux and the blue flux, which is 51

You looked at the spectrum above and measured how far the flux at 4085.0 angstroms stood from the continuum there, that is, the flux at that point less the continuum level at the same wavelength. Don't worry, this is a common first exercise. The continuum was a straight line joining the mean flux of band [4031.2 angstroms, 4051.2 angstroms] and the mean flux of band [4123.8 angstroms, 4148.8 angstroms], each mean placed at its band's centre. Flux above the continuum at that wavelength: 10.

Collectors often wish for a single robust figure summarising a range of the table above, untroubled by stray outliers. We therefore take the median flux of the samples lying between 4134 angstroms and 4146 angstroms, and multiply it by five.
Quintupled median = 262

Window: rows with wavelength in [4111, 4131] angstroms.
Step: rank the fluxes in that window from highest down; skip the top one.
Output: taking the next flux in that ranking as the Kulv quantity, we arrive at 62.66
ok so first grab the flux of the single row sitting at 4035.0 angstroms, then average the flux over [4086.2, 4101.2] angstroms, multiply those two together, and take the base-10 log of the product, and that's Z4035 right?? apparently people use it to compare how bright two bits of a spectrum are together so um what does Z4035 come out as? 3.48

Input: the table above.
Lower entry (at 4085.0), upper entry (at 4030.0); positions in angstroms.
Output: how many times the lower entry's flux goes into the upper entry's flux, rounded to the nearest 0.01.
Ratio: 0.94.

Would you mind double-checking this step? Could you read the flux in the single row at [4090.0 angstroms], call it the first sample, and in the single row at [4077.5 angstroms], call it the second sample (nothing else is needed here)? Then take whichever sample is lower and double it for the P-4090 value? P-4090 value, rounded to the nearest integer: 91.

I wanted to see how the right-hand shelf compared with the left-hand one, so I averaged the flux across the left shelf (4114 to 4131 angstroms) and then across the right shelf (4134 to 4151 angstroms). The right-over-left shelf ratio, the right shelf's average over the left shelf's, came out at 0.914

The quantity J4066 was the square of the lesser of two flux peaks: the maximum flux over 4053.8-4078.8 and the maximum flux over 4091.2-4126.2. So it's 3538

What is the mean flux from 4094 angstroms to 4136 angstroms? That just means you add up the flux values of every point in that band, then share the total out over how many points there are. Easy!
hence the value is 55.5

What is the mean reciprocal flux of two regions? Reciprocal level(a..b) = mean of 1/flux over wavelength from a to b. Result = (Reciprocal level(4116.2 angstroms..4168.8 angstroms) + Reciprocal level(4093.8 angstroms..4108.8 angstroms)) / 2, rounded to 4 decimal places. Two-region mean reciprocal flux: 0.0188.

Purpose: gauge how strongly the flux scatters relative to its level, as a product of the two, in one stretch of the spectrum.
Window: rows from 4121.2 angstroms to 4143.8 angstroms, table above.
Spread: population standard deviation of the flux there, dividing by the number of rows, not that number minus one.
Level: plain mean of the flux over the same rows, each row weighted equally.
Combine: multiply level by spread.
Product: 304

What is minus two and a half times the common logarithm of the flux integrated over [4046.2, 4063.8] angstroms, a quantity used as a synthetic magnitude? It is -7.42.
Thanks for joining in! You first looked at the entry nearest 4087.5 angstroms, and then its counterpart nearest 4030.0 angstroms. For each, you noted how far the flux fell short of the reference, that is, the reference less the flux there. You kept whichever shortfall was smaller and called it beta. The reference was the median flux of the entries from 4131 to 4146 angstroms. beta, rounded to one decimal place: -16.0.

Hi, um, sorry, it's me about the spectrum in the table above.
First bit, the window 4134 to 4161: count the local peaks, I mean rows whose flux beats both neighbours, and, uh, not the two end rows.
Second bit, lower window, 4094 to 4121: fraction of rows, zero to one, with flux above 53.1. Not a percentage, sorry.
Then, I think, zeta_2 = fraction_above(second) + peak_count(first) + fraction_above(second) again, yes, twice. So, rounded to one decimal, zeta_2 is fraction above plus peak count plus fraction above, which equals 4.8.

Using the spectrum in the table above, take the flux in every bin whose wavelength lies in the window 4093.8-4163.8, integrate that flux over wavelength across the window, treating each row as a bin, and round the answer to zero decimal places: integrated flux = 3776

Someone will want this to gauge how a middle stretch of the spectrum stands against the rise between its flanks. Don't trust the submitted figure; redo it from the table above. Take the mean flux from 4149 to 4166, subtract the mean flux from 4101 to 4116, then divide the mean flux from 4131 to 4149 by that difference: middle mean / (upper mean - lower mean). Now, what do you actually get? -16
